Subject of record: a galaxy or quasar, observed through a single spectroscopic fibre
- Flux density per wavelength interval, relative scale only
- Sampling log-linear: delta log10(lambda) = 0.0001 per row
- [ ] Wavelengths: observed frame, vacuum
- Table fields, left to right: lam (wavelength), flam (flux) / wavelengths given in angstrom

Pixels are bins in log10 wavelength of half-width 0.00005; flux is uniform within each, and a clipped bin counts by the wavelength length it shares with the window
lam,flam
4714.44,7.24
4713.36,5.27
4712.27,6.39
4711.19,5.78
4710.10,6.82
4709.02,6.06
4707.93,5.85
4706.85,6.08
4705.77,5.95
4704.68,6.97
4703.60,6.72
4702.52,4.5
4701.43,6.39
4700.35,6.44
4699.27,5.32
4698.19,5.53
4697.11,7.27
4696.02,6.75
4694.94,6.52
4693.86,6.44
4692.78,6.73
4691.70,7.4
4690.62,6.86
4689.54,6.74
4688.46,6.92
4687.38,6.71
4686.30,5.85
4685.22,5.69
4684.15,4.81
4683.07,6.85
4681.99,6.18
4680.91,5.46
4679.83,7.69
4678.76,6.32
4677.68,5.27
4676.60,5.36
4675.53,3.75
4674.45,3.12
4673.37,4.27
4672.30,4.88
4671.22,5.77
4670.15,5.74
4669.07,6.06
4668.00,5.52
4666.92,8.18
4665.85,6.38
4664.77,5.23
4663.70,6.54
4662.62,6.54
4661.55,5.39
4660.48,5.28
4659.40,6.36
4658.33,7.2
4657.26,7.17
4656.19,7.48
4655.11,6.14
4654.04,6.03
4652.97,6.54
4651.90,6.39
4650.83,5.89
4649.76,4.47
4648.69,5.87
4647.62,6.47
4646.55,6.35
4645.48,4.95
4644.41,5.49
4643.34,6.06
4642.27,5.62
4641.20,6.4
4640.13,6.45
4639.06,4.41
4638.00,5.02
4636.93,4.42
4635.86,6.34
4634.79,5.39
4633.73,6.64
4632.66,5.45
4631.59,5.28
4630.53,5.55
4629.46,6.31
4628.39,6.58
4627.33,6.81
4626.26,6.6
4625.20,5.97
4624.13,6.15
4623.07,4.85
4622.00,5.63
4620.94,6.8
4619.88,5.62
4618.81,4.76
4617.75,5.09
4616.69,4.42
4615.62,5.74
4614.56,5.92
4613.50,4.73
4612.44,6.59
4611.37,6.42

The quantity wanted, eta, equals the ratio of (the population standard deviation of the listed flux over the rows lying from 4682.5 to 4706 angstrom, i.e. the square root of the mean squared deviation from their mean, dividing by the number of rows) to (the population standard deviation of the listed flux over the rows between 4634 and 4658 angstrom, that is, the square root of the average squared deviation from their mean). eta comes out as 0.9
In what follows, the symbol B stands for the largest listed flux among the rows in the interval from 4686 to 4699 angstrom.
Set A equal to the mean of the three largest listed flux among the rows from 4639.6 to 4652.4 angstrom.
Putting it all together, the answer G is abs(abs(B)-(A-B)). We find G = 8.4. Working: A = 6.4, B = 7.4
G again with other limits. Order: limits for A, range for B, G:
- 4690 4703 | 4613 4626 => 6.4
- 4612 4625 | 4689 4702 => 8.3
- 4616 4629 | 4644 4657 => 8.2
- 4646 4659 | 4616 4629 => 6.3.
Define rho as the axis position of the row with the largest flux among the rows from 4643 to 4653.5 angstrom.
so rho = 4652.97 angstrom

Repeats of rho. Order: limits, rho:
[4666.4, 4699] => 4666.92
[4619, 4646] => 4627.33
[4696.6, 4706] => 4697.11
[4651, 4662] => 4656.19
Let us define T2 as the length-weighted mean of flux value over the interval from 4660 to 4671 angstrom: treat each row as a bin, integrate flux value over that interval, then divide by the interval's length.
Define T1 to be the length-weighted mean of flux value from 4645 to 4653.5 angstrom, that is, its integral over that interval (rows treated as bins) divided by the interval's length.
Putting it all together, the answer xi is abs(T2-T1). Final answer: 0.21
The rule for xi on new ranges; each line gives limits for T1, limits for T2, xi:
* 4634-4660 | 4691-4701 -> 0.53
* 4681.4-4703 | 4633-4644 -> 0.63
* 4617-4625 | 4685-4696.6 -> 1.08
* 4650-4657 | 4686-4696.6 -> 0.35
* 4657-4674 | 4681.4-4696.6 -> 0.46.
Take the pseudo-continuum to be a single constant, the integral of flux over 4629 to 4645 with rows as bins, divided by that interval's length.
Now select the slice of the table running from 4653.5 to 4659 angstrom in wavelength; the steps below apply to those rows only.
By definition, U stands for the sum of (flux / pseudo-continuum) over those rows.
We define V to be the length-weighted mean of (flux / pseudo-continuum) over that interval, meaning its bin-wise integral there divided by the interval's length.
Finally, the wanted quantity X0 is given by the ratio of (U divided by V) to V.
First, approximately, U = 6.02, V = 1.20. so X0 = 4.2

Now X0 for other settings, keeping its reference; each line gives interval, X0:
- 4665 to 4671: 4.6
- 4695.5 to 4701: 4.5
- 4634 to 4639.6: 5.4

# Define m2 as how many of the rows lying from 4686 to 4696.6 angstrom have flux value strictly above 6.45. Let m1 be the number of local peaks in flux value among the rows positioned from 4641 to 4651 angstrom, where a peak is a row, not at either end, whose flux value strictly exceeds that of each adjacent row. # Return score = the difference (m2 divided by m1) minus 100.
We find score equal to -96.0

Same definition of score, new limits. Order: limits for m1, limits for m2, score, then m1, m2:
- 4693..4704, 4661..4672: -98.5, 2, 3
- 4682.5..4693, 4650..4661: -98.0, 2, 4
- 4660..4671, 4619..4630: -98.0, 2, 4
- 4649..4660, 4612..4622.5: -99.3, 3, 2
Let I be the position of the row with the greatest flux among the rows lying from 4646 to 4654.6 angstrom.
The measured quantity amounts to 4652.97 angstrom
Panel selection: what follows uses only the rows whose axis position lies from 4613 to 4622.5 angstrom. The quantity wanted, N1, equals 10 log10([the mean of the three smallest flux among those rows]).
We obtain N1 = 6.7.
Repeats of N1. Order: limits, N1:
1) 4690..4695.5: 8.2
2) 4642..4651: 7.0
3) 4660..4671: 7.2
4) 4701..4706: 7.5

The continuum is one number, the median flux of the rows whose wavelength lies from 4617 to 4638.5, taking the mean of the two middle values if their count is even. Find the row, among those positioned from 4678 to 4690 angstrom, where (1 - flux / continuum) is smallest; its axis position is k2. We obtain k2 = 4679.83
